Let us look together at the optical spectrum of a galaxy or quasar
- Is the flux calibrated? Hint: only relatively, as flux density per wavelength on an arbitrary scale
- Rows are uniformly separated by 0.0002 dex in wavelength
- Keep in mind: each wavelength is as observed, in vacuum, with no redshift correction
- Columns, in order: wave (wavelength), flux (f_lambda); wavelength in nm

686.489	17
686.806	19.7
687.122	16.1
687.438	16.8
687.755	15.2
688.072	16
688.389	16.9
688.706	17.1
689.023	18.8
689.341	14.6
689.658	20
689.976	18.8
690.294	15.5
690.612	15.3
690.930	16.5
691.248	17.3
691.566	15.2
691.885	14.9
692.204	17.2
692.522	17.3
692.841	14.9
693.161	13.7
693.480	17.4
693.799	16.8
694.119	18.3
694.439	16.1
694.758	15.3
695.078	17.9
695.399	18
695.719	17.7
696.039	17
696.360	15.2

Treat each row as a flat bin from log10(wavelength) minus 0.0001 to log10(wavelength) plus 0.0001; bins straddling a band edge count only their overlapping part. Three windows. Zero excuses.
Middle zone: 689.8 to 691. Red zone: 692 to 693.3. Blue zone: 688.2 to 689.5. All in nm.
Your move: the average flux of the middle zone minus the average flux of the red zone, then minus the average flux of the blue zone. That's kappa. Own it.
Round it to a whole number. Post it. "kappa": -16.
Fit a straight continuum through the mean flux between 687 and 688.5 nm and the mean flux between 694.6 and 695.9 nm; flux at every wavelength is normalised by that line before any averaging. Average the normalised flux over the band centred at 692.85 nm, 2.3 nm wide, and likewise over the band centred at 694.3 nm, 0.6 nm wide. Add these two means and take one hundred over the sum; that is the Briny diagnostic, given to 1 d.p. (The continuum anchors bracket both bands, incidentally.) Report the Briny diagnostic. 51.2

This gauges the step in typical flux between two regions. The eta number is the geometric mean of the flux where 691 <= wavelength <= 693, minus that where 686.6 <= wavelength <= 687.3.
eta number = -1.7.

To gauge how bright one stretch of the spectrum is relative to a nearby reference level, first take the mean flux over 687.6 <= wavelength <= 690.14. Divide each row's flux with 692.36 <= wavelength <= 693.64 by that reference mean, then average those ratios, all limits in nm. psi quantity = 0.92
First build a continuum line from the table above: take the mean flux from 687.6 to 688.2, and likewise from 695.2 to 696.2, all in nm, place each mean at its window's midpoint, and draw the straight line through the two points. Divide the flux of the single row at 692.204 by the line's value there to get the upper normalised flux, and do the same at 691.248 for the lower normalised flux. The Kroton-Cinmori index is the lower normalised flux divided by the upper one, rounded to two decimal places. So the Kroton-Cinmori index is 1.02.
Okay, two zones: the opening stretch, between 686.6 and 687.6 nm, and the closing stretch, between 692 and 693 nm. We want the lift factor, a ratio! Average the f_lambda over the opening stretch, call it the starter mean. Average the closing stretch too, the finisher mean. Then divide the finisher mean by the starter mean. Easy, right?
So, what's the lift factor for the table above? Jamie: 0.94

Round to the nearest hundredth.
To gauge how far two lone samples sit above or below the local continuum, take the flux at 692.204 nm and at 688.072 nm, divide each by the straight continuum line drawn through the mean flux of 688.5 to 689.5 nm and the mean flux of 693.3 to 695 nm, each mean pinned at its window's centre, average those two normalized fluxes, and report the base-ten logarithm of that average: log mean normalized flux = -0.01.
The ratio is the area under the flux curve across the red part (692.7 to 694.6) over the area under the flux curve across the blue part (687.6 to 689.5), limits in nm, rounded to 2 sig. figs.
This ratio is 0.99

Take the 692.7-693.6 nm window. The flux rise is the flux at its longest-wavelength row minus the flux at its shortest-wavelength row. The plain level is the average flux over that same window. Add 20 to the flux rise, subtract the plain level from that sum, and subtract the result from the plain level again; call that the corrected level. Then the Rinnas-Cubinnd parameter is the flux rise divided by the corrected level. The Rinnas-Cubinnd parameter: 0.31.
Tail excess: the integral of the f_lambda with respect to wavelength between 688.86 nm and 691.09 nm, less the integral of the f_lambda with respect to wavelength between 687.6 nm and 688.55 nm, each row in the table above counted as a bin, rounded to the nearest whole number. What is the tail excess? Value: 23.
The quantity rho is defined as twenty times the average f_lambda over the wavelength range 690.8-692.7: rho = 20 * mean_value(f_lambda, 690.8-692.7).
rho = 328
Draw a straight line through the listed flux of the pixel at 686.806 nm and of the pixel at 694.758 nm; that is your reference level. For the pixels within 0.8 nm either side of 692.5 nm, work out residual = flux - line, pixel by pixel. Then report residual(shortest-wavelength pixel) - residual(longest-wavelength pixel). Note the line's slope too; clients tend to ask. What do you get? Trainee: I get 0.49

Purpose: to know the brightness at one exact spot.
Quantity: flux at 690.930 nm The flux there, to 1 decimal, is 16.5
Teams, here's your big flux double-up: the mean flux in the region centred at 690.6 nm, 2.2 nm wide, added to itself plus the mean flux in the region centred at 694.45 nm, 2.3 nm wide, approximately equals 51.0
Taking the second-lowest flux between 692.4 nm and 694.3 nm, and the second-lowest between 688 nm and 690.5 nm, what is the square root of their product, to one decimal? 15.2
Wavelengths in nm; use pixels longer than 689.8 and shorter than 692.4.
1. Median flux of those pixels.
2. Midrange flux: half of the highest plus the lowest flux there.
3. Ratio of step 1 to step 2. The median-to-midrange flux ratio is 0.95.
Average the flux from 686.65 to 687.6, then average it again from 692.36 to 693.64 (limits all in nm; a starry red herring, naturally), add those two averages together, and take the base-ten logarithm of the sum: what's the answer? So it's 1.52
